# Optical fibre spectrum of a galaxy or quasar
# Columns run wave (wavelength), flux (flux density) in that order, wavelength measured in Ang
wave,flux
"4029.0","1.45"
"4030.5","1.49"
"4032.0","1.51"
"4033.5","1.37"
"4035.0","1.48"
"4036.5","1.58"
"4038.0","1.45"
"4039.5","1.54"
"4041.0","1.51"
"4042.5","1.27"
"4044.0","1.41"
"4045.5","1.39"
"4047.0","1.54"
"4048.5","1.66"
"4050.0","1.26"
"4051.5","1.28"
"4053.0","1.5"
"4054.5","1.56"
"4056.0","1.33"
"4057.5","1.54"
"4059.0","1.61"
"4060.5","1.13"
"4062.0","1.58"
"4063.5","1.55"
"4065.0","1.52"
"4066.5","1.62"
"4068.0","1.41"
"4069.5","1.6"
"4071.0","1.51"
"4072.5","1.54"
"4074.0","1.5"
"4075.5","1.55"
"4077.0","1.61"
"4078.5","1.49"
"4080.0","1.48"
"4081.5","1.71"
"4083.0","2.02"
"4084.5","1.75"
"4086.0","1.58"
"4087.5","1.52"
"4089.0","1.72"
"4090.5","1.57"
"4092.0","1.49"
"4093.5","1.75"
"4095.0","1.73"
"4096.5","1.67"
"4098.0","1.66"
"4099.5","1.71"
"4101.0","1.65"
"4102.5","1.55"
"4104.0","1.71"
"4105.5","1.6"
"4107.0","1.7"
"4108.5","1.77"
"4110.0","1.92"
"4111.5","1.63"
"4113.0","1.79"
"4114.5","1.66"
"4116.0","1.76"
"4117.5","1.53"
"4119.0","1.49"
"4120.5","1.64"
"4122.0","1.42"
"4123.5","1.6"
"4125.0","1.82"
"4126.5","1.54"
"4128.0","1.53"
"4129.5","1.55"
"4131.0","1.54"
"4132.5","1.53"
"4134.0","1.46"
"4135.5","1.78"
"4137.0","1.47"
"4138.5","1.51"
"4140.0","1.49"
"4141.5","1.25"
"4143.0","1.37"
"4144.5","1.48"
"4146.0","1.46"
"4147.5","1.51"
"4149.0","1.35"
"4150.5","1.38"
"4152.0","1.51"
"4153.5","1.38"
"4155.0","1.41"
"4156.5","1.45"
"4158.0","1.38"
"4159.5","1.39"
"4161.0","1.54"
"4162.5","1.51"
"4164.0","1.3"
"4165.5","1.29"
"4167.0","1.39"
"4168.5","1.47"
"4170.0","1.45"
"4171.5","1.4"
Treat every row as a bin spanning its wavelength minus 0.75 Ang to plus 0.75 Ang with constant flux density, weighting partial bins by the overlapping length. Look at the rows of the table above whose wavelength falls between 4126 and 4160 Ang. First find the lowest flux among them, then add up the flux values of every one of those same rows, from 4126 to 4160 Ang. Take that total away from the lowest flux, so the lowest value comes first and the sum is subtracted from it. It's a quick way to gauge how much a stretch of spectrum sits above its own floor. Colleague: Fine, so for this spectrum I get -32.5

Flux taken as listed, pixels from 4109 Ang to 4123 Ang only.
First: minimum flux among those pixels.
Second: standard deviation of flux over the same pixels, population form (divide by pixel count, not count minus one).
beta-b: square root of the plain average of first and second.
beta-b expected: 0.89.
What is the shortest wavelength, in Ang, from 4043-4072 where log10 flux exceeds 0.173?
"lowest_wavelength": 4047.0 Ang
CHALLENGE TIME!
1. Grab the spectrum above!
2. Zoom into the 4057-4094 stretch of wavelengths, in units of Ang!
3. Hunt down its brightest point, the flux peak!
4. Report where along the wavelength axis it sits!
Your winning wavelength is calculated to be 4083.0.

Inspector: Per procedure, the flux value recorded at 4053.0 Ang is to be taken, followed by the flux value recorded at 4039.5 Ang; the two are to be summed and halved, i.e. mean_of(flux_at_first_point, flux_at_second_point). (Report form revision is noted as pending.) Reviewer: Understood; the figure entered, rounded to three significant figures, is 1.52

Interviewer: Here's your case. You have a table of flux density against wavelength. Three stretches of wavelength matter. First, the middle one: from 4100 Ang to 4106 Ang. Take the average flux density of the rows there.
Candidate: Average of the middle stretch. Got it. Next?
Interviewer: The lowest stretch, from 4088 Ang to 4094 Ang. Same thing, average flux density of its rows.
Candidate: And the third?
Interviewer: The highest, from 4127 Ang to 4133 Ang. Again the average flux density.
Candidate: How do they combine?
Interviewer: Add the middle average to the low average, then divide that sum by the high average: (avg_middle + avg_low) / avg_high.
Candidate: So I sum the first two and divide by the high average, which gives 2.12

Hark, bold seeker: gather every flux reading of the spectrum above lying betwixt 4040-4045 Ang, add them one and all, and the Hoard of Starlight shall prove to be 4.2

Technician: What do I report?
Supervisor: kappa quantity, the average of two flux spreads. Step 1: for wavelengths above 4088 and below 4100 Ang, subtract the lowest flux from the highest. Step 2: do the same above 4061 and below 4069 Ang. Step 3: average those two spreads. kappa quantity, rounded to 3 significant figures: 0.235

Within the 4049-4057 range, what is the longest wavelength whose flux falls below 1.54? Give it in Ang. 4056.0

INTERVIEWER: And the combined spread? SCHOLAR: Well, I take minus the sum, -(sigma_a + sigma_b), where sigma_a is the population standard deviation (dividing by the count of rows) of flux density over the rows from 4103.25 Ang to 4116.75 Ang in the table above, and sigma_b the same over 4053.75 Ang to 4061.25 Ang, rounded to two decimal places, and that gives -0.27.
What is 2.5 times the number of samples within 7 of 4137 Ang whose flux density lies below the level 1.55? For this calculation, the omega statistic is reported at 20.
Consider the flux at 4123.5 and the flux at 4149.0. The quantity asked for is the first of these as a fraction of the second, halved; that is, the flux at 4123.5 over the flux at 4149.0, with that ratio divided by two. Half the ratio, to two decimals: 0.59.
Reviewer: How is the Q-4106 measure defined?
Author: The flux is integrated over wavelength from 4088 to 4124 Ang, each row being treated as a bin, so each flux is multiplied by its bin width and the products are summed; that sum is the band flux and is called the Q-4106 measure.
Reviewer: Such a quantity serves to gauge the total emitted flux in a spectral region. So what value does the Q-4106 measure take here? 60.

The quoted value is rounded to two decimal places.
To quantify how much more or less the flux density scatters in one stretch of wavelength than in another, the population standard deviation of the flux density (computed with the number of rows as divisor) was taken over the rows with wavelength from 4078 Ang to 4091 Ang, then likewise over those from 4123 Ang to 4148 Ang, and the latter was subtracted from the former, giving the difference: 0.04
